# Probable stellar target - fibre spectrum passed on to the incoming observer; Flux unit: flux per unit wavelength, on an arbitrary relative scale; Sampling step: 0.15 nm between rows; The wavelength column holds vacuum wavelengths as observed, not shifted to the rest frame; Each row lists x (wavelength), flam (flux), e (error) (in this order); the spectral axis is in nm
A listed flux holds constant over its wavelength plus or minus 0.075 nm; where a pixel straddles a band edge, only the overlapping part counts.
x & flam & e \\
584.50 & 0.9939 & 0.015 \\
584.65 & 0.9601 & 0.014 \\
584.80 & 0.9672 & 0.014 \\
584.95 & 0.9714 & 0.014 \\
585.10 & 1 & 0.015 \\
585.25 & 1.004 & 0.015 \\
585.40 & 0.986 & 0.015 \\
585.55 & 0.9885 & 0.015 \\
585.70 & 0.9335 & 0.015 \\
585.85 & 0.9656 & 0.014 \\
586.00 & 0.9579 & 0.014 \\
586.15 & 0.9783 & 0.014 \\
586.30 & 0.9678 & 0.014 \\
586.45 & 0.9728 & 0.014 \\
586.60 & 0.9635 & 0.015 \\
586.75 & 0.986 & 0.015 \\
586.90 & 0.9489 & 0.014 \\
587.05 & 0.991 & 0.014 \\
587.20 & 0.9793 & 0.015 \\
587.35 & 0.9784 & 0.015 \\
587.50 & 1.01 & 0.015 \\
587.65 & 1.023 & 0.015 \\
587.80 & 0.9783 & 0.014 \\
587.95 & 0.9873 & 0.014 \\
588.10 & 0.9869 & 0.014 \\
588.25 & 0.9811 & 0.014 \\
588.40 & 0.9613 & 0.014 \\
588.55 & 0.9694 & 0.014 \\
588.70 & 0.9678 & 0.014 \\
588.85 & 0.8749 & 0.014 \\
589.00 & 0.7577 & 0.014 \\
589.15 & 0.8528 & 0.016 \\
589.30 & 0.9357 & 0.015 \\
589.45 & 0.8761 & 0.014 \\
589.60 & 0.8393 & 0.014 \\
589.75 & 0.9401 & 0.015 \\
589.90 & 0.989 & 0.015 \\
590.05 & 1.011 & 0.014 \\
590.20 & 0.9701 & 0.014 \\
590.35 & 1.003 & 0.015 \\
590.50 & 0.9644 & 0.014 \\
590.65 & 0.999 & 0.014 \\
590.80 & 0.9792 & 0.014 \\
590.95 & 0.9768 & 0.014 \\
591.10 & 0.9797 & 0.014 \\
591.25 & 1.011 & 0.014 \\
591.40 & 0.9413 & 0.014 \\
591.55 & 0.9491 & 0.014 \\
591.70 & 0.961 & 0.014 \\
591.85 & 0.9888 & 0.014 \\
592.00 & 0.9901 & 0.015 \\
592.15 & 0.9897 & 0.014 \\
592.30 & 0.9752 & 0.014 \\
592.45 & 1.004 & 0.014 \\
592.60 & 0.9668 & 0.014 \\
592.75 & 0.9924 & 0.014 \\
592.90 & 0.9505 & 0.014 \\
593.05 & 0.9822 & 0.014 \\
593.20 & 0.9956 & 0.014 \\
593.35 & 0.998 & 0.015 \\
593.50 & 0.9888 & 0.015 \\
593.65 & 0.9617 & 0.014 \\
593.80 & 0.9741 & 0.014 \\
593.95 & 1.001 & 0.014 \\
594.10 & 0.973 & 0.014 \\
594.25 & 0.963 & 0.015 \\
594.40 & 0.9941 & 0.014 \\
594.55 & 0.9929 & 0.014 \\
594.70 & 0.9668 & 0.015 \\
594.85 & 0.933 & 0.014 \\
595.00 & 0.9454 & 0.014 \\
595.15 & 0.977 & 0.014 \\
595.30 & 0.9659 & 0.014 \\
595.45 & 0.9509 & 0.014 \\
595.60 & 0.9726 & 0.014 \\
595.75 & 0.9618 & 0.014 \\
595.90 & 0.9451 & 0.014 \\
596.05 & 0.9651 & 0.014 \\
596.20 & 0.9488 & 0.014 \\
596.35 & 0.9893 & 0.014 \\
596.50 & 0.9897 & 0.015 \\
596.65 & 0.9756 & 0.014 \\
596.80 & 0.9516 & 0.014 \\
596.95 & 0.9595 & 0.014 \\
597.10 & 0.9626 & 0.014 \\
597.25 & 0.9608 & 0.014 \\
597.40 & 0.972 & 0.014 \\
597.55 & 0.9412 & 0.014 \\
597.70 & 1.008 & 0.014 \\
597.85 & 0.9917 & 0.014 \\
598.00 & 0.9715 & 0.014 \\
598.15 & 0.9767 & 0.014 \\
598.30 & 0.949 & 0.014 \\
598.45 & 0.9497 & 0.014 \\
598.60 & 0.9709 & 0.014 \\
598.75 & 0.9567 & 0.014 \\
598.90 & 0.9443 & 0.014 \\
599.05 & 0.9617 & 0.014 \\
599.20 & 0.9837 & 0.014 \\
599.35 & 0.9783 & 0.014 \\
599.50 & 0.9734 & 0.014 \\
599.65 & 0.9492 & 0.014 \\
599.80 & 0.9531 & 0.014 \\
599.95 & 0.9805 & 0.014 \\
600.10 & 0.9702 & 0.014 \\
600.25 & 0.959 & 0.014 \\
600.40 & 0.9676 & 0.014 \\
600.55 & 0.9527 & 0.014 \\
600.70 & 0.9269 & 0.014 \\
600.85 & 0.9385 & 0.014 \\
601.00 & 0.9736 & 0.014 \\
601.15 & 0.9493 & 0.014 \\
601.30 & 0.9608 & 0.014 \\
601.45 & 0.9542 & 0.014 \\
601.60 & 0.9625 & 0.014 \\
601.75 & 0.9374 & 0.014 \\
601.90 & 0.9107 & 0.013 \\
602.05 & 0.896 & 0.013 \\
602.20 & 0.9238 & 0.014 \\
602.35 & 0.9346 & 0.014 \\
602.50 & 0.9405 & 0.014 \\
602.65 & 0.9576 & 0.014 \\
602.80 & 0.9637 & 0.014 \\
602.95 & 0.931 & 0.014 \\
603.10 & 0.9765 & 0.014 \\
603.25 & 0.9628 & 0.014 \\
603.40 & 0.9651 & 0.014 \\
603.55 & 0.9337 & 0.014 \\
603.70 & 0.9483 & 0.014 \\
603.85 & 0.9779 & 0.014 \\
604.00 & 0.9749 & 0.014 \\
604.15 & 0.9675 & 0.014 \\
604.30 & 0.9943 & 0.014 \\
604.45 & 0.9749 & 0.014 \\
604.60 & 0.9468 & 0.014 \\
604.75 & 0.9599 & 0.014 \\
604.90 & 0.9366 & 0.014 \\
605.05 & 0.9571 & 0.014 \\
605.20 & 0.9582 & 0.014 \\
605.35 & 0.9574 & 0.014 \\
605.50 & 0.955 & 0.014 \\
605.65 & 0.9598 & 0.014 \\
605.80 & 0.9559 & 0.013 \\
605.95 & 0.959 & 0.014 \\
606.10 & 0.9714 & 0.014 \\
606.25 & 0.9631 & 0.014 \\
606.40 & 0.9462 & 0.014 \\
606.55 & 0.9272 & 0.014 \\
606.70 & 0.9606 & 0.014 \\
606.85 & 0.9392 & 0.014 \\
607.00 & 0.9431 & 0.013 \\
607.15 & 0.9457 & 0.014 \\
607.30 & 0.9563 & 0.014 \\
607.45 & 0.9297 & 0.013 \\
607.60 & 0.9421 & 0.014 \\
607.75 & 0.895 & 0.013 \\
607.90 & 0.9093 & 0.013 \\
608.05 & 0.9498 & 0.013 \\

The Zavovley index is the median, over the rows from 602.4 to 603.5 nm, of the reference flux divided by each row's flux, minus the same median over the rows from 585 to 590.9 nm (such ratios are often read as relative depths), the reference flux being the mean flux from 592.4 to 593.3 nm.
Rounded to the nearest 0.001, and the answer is 0.016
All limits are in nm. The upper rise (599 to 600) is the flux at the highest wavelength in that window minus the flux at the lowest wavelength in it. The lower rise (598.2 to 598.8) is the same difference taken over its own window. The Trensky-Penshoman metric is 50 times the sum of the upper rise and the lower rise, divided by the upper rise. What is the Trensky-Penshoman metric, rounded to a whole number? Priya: 70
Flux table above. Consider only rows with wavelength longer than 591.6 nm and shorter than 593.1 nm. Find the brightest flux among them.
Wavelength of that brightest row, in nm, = 592.45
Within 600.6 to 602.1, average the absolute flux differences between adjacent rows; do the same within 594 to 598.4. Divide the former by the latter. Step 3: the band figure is 1.0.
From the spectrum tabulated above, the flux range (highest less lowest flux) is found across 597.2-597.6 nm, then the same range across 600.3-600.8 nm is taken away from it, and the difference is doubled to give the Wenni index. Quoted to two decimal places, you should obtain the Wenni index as -0.02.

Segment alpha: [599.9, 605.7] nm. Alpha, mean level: 0.954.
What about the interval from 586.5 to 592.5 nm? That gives 0.962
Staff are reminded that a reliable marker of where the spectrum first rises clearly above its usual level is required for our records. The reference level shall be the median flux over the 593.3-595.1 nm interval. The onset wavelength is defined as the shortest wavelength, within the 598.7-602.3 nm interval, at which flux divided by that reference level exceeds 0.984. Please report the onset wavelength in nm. 599.05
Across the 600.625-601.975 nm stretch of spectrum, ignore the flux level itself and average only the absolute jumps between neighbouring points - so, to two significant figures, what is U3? 0.019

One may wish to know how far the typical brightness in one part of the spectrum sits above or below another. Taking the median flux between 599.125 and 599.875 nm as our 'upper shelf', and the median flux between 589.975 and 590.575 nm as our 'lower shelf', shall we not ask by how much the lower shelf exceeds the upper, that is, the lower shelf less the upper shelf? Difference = 0.013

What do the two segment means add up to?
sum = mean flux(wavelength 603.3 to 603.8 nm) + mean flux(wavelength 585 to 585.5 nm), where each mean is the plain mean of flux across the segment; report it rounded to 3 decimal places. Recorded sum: 1.946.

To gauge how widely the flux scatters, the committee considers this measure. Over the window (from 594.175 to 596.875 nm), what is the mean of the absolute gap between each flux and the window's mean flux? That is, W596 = 0.0144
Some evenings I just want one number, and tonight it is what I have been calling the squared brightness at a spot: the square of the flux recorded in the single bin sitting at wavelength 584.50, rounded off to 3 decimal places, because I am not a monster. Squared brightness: 0.988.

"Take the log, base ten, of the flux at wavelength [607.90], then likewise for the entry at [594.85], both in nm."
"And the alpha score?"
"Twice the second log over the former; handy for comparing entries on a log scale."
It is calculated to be 1.5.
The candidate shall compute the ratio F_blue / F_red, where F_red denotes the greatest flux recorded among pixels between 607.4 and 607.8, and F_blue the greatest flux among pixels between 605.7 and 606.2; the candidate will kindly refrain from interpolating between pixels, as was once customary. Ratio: 1.03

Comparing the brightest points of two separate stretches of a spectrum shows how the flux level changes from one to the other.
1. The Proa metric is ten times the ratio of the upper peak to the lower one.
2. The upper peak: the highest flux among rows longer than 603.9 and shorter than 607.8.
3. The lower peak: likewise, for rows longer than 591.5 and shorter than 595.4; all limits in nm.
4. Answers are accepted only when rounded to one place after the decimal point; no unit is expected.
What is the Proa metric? 9.9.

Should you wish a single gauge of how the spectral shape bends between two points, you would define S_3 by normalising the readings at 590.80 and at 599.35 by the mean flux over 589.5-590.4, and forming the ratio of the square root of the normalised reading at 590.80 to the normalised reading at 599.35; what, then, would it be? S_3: 0.99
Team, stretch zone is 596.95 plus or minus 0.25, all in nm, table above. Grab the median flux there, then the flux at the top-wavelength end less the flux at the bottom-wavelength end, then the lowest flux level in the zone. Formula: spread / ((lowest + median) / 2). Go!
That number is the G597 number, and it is 0.01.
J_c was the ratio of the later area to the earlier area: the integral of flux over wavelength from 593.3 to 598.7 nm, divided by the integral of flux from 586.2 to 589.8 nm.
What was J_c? 1.5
